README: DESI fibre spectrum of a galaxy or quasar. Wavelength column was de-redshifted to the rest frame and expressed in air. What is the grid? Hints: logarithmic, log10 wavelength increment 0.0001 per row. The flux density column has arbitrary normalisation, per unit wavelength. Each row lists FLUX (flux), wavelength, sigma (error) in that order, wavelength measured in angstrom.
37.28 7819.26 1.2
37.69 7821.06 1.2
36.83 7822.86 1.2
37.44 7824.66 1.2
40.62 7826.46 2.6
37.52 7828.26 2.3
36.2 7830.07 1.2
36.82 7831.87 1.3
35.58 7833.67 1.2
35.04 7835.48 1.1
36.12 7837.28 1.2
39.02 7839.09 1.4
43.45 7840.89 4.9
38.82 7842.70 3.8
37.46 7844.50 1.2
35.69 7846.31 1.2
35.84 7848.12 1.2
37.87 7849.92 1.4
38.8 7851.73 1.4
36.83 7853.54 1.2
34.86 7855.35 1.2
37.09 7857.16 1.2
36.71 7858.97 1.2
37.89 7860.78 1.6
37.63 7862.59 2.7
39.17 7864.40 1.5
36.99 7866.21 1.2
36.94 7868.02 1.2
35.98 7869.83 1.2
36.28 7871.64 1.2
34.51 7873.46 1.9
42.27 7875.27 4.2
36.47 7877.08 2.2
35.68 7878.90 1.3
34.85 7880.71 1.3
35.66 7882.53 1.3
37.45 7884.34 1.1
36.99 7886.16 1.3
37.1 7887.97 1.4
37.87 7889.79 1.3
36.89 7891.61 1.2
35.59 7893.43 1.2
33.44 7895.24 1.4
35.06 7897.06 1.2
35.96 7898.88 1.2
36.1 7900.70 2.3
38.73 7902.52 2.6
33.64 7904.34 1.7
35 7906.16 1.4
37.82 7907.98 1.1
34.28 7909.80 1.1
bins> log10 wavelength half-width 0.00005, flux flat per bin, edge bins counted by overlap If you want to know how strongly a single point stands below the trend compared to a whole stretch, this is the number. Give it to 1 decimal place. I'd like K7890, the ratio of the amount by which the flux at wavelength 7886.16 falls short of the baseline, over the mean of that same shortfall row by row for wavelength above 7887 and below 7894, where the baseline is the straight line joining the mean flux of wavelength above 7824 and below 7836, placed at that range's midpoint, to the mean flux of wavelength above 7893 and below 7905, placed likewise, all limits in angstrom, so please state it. 1.0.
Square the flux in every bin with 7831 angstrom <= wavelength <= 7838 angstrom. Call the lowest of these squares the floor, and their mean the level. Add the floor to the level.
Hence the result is 2516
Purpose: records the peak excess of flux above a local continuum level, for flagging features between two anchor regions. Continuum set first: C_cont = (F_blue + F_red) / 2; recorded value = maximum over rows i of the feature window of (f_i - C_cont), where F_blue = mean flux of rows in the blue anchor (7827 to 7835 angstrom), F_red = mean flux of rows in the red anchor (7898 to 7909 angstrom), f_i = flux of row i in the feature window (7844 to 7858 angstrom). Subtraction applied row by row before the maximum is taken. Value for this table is 2.4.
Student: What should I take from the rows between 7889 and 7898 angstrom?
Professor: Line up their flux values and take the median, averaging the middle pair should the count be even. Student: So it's 35.6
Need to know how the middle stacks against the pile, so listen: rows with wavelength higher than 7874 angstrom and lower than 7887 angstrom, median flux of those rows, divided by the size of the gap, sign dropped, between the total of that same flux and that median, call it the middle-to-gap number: 0.164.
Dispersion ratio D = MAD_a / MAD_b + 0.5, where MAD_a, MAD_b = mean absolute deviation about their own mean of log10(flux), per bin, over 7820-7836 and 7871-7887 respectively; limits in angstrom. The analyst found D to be 1.25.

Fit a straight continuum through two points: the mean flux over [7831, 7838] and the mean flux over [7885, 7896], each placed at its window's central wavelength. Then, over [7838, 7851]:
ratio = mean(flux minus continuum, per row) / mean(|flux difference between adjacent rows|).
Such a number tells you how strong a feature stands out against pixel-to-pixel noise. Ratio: 1.0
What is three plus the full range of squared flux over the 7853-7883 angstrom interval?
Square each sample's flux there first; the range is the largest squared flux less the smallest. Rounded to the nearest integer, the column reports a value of 599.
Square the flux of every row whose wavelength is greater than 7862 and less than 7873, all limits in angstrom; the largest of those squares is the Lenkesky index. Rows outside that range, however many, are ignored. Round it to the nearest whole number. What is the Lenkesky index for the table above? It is 1534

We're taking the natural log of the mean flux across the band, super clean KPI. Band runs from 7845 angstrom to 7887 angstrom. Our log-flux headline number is 3.61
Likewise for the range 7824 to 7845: 3.63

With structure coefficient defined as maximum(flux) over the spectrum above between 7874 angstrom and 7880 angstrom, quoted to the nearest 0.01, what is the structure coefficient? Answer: 42.27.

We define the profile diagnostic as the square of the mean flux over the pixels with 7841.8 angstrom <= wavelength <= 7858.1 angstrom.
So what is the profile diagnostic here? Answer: 1371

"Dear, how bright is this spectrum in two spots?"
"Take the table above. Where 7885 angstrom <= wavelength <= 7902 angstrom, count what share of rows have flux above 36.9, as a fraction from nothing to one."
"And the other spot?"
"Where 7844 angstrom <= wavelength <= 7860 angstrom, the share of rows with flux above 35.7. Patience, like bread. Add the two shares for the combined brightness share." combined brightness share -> 1.11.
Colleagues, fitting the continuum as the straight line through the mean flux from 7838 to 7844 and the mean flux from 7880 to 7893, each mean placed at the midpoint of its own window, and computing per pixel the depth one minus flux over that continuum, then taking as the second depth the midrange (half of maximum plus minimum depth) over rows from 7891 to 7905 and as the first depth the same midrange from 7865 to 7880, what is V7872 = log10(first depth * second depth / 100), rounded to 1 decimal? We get -5.6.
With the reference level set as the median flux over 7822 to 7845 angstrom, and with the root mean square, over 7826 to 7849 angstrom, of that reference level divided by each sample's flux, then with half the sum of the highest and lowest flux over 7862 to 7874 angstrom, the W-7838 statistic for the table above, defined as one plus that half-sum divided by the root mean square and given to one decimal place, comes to 37.8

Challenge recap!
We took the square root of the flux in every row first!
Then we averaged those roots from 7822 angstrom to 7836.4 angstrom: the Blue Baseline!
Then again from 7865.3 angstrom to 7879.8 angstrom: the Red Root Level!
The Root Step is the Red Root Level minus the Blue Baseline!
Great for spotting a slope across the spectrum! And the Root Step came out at -0.01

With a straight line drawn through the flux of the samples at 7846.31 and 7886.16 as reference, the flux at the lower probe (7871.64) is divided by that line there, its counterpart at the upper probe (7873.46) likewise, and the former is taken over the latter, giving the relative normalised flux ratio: 1.05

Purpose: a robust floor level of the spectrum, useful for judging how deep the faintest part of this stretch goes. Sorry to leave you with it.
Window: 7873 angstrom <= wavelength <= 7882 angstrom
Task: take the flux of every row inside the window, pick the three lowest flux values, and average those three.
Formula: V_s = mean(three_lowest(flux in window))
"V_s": 35.0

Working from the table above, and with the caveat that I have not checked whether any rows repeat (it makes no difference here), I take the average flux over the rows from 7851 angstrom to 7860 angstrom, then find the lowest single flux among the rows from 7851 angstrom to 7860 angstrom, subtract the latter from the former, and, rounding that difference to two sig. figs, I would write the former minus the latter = 2.0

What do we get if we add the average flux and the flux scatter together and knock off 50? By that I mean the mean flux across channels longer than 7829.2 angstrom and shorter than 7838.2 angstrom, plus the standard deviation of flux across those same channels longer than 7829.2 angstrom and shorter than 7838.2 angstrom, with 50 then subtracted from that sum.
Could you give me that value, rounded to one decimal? -13.4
